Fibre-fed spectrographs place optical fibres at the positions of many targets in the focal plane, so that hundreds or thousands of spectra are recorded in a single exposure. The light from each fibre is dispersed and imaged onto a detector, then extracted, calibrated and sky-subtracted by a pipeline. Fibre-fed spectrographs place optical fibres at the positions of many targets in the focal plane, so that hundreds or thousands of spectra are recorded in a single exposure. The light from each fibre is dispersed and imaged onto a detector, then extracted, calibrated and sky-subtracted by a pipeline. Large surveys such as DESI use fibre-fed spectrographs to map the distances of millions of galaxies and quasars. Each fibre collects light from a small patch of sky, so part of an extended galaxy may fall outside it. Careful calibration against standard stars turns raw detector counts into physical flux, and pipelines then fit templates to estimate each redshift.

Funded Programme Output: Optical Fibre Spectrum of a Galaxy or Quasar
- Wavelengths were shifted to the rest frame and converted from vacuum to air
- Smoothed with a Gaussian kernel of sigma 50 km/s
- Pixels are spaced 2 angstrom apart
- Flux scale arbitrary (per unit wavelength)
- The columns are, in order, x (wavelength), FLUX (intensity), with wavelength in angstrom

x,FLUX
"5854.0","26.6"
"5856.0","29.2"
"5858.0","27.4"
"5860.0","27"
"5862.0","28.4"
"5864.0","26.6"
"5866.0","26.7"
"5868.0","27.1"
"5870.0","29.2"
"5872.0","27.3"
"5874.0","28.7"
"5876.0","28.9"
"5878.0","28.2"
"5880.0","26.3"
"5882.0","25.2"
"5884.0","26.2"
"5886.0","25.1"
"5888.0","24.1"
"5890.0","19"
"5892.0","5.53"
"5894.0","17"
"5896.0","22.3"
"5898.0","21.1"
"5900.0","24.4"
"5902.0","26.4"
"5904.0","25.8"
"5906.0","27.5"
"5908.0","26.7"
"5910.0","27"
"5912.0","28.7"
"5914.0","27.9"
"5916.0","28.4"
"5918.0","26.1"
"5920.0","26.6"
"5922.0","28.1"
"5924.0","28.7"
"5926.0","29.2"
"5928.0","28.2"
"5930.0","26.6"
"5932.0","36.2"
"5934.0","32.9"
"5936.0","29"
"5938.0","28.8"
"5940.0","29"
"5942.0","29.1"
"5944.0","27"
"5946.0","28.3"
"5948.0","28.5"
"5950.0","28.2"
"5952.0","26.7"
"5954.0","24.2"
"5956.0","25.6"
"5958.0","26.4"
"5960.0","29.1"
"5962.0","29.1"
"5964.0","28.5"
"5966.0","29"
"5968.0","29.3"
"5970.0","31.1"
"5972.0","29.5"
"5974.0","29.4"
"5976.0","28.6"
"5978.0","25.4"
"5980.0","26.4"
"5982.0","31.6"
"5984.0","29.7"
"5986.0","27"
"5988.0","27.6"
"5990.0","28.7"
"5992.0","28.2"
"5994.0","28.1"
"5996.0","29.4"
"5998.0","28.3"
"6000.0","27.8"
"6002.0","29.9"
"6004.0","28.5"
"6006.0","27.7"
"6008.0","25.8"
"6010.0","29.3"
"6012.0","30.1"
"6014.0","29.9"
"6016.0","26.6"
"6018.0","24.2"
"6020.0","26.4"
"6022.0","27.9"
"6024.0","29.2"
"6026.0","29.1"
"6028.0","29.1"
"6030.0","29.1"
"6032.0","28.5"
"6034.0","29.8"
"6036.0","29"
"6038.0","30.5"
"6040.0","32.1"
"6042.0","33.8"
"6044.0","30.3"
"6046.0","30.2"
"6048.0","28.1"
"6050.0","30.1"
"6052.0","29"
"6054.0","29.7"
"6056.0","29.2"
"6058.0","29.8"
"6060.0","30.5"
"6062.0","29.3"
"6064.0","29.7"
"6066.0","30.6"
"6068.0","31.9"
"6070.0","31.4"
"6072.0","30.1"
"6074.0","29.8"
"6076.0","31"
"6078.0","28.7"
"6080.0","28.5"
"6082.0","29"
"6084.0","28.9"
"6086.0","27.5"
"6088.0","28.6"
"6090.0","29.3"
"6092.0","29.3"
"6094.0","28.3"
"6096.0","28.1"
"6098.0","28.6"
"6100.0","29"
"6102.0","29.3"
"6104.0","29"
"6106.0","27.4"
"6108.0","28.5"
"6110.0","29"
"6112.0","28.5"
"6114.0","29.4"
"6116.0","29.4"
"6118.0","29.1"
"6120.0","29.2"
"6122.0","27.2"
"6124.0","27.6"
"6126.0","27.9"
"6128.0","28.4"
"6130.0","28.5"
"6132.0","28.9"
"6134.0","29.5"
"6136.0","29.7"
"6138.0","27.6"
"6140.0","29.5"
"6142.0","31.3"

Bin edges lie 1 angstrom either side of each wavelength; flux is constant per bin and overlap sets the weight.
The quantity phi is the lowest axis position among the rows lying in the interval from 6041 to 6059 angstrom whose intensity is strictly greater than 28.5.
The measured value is 6042.0 angstrom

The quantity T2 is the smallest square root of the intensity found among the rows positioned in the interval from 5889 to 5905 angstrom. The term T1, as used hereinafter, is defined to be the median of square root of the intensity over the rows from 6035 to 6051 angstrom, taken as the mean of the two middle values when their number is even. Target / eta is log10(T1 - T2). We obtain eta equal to 0.50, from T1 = 5.50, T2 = 2.35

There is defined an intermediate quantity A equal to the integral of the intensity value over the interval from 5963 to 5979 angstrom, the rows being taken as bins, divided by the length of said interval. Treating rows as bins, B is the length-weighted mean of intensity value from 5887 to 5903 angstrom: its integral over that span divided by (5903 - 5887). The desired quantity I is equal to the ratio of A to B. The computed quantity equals 1.44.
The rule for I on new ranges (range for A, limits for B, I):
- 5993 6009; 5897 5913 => 1.09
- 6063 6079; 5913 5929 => 1.09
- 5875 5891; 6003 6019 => 0.91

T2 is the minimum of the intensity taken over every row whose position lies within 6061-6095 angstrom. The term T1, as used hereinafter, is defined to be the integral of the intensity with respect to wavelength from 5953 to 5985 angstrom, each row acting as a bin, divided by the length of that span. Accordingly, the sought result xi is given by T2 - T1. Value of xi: -1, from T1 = 28.3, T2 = 27.5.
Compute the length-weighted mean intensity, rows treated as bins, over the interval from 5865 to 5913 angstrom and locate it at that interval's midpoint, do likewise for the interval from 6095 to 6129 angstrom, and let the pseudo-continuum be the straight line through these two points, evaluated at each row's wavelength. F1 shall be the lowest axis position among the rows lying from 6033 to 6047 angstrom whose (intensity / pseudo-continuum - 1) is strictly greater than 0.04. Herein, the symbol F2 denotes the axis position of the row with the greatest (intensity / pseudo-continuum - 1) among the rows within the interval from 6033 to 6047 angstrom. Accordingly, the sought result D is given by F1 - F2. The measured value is -8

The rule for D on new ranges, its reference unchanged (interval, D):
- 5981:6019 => 0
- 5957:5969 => -8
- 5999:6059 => -42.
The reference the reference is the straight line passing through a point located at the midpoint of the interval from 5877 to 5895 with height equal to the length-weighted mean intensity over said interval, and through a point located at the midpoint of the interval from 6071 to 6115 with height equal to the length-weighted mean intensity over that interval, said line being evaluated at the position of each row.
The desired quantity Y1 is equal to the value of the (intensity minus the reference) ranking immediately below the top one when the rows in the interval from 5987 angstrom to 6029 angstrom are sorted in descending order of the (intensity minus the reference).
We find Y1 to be 4.0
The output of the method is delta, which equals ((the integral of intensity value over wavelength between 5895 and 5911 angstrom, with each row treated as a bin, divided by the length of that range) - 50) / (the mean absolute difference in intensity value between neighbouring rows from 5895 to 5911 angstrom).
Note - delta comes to -18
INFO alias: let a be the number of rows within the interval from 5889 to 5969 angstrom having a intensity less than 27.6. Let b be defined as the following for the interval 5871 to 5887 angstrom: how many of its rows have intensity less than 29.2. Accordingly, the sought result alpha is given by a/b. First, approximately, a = 19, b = 8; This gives 2.4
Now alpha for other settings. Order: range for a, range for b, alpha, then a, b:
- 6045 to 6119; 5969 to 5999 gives 0.2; 2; 9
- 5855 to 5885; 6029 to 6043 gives 3.0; 9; 3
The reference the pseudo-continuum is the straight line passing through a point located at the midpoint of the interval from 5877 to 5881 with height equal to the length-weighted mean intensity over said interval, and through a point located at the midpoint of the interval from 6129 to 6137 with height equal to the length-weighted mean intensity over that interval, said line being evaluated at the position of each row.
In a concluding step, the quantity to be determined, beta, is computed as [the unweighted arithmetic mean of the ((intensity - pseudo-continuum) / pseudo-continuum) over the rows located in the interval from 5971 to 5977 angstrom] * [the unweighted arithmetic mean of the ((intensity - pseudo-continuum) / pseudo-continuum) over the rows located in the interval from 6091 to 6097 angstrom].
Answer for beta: -0.0004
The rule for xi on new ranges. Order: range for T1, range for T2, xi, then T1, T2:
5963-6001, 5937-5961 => -4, 28.6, 24.2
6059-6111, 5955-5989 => -4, 29.3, 25.4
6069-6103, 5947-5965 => -5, 29.1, 24.2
